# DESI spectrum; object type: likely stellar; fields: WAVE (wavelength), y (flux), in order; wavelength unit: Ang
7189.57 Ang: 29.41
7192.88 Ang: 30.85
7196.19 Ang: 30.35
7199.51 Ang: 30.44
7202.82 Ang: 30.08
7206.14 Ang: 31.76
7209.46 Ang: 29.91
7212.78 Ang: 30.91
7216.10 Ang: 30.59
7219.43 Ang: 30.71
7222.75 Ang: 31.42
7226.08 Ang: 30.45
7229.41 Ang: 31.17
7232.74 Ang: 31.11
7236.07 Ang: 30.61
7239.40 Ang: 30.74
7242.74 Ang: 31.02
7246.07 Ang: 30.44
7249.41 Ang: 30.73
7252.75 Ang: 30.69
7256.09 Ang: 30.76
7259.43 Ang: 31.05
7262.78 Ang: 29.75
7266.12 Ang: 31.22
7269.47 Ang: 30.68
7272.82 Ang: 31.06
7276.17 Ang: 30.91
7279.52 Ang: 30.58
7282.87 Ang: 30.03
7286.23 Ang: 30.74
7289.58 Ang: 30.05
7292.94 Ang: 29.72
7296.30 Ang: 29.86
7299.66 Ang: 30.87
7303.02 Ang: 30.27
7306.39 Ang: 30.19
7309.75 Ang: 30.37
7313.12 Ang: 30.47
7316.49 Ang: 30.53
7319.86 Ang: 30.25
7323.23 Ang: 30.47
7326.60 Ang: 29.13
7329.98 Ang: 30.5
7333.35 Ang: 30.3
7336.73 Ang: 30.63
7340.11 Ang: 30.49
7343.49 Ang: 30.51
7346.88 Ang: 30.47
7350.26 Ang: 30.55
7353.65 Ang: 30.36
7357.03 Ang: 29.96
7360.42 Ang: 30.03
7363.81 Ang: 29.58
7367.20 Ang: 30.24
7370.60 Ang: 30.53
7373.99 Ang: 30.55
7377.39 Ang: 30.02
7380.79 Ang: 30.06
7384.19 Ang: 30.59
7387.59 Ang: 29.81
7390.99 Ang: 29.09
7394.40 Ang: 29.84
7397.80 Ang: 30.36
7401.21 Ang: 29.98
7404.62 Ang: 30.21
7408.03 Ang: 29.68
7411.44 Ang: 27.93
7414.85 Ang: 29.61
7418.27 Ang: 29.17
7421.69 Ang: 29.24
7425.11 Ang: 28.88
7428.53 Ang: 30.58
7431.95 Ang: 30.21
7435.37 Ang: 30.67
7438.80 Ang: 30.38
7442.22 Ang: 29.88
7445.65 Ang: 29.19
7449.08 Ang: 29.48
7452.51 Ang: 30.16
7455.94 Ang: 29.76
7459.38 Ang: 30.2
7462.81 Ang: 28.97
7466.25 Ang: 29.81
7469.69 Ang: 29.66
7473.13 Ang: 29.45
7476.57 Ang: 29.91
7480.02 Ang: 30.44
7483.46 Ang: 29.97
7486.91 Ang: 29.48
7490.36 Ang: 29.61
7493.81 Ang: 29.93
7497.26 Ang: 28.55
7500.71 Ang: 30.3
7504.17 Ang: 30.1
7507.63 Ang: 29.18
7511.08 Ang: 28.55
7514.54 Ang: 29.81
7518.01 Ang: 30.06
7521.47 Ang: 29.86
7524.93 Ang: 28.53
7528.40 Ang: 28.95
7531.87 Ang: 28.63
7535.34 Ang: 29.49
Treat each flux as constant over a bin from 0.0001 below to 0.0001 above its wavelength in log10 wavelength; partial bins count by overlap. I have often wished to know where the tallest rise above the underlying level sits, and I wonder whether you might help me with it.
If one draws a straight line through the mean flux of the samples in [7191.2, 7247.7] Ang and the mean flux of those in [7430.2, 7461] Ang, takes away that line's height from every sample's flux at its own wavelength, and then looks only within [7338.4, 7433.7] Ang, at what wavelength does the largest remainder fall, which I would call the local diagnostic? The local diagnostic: 7428.53 Ang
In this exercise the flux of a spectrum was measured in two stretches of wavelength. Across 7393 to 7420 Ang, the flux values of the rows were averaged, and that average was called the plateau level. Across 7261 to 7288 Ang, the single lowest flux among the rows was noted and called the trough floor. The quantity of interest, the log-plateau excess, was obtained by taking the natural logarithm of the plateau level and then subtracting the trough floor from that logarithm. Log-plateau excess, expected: -26.4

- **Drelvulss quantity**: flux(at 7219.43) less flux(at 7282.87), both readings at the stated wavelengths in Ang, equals 0.7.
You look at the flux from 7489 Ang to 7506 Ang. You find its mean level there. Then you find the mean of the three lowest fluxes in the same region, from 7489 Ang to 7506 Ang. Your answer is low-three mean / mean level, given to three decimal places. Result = 0.989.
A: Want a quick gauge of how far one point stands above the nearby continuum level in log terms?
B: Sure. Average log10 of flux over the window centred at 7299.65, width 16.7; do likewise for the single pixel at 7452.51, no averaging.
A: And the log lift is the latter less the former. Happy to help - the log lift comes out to 0.000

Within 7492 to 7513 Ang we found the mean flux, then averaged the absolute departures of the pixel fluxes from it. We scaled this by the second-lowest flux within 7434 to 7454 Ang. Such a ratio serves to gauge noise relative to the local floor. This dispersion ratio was 0.023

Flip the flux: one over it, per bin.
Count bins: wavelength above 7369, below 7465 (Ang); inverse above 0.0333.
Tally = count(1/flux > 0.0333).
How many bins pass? 16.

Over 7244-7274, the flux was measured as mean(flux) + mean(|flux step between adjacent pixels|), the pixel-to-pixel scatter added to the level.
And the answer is 31.26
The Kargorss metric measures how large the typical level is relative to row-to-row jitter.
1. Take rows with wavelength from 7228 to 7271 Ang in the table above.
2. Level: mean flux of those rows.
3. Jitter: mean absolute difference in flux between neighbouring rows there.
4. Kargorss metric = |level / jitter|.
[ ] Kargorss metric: 67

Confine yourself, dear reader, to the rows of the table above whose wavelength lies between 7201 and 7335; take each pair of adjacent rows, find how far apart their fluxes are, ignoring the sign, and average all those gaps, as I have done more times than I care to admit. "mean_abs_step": 0.55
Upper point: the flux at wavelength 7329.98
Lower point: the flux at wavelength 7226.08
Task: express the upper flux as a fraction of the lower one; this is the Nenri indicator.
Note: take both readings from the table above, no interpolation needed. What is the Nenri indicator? 1.00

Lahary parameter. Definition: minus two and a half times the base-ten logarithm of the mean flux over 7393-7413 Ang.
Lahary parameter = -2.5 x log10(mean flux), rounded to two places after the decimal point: -3.68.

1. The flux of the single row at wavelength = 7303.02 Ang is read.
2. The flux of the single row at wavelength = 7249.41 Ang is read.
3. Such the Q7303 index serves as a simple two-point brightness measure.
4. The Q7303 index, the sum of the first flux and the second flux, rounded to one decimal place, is 61.0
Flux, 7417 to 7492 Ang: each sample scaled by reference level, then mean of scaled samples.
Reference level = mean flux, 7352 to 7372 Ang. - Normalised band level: 0.99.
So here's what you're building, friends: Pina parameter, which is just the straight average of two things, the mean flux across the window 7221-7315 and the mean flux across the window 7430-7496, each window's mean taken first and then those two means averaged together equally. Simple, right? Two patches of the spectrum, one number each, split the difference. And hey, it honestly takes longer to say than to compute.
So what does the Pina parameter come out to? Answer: 30.2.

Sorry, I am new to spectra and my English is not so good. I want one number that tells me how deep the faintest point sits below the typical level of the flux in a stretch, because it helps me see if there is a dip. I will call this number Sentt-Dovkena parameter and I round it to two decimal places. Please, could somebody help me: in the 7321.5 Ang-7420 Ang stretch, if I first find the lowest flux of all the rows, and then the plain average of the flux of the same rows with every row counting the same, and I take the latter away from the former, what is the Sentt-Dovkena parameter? -2.09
